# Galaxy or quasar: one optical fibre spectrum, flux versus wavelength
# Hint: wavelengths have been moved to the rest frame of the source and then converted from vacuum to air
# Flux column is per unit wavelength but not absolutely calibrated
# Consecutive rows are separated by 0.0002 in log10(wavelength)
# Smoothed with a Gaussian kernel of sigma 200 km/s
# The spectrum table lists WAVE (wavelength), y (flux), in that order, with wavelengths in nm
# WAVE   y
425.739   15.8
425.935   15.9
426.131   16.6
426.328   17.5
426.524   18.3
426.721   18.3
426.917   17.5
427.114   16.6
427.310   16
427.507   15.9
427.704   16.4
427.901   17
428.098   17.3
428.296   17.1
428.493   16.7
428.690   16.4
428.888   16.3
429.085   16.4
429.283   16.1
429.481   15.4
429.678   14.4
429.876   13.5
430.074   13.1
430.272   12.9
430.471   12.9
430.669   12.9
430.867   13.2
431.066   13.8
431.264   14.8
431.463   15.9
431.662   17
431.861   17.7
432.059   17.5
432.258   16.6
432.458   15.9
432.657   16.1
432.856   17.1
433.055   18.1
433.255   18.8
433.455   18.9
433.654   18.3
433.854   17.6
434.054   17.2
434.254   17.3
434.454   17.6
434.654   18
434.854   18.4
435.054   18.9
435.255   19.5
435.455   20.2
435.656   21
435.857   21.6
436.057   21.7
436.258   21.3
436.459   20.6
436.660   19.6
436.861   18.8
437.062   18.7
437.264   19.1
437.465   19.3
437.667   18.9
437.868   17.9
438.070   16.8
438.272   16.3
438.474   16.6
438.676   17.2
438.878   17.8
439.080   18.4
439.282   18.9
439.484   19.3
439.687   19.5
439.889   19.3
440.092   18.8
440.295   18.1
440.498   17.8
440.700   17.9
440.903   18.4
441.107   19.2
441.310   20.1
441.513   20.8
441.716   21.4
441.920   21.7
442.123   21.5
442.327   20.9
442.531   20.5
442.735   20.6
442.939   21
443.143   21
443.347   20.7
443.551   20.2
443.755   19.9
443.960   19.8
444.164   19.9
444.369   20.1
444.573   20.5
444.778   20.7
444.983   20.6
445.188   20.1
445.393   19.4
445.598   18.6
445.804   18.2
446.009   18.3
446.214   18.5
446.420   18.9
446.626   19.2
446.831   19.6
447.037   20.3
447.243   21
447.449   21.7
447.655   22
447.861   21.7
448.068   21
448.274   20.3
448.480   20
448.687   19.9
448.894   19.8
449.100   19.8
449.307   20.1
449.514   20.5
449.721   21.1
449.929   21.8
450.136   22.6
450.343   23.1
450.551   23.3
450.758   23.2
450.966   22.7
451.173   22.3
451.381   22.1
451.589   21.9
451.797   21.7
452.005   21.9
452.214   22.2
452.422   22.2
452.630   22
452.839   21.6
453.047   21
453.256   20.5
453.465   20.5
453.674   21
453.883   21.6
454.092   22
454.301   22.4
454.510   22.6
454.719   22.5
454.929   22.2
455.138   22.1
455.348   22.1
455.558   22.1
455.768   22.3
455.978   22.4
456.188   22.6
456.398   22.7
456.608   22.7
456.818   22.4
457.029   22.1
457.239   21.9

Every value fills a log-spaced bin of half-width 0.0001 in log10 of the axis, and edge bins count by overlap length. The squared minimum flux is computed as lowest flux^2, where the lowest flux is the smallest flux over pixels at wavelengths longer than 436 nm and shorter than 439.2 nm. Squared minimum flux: 266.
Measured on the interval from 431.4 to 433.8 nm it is 253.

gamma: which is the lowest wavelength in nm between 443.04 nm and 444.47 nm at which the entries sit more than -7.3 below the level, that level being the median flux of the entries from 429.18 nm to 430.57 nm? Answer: 443.347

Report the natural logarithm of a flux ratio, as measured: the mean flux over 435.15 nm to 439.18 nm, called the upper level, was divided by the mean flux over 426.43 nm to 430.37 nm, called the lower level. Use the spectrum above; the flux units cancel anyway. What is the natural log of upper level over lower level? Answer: 0.17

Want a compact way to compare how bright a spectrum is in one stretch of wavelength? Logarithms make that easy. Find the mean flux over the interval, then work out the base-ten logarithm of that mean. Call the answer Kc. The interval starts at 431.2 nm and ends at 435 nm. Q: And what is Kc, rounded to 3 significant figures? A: 1.24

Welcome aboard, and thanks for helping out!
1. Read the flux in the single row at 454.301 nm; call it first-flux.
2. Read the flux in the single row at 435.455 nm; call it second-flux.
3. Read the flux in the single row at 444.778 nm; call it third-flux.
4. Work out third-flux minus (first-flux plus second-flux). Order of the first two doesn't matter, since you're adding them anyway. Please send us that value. -21.9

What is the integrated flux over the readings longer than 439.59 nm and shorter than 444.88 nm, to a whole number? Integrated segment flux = 106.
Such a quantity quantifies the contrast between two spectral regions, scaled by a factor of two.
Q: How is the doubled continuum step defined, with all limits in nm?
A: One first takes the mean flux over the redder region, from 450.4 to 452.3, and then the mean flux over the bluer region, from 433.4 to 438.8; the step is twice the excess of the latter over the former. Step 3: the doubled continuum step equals -7.2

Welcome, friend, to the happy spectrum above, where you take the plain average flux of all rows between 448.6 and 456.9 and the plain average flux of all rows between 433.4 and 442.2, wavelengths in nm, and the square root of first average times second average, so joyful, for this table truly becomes 20.4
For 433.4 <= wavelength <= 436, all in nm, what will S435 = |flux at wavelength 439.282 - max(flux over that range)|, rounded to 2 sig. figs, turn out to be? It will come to 2.7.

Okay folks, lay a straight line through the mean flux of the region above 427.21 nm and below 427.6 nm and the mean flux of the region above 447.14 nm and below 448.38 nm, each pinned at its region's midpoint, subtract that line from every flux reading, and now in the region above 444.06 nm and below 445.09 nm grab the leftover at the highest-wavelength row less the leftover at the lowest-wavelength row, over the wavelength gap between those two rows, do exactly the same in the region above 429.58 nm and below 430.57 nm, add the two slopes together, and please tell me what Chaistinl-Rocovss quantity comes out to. -1.6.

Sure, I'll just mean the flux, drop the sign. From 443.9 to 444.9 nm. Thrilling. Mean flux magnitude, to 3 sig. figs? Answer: 20.2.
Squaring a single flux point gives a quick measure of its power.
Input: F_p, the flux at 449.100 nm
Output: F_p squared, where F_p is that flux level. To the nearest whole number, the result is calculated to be 392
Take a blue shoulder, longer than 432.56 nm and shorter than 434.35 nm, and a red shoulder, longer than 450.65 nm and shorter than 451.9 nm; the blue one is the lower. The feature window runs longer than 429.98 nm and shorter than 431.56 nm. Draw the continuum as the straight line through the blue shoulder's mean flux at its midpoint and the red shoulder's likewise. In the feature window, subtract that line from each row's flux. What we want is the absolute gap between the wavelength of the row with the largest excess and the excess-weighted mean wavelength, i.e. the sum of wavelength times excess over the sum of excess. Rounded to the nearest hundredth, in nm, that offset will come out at 0.80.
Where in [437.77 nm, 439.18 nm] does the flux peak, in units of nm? 439.080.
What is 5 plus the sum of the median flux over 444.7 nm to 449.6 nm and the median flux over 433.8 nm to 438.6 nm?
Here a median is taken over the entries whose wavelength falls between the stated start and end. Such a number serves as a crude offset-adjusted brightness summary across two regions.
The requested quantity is 44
